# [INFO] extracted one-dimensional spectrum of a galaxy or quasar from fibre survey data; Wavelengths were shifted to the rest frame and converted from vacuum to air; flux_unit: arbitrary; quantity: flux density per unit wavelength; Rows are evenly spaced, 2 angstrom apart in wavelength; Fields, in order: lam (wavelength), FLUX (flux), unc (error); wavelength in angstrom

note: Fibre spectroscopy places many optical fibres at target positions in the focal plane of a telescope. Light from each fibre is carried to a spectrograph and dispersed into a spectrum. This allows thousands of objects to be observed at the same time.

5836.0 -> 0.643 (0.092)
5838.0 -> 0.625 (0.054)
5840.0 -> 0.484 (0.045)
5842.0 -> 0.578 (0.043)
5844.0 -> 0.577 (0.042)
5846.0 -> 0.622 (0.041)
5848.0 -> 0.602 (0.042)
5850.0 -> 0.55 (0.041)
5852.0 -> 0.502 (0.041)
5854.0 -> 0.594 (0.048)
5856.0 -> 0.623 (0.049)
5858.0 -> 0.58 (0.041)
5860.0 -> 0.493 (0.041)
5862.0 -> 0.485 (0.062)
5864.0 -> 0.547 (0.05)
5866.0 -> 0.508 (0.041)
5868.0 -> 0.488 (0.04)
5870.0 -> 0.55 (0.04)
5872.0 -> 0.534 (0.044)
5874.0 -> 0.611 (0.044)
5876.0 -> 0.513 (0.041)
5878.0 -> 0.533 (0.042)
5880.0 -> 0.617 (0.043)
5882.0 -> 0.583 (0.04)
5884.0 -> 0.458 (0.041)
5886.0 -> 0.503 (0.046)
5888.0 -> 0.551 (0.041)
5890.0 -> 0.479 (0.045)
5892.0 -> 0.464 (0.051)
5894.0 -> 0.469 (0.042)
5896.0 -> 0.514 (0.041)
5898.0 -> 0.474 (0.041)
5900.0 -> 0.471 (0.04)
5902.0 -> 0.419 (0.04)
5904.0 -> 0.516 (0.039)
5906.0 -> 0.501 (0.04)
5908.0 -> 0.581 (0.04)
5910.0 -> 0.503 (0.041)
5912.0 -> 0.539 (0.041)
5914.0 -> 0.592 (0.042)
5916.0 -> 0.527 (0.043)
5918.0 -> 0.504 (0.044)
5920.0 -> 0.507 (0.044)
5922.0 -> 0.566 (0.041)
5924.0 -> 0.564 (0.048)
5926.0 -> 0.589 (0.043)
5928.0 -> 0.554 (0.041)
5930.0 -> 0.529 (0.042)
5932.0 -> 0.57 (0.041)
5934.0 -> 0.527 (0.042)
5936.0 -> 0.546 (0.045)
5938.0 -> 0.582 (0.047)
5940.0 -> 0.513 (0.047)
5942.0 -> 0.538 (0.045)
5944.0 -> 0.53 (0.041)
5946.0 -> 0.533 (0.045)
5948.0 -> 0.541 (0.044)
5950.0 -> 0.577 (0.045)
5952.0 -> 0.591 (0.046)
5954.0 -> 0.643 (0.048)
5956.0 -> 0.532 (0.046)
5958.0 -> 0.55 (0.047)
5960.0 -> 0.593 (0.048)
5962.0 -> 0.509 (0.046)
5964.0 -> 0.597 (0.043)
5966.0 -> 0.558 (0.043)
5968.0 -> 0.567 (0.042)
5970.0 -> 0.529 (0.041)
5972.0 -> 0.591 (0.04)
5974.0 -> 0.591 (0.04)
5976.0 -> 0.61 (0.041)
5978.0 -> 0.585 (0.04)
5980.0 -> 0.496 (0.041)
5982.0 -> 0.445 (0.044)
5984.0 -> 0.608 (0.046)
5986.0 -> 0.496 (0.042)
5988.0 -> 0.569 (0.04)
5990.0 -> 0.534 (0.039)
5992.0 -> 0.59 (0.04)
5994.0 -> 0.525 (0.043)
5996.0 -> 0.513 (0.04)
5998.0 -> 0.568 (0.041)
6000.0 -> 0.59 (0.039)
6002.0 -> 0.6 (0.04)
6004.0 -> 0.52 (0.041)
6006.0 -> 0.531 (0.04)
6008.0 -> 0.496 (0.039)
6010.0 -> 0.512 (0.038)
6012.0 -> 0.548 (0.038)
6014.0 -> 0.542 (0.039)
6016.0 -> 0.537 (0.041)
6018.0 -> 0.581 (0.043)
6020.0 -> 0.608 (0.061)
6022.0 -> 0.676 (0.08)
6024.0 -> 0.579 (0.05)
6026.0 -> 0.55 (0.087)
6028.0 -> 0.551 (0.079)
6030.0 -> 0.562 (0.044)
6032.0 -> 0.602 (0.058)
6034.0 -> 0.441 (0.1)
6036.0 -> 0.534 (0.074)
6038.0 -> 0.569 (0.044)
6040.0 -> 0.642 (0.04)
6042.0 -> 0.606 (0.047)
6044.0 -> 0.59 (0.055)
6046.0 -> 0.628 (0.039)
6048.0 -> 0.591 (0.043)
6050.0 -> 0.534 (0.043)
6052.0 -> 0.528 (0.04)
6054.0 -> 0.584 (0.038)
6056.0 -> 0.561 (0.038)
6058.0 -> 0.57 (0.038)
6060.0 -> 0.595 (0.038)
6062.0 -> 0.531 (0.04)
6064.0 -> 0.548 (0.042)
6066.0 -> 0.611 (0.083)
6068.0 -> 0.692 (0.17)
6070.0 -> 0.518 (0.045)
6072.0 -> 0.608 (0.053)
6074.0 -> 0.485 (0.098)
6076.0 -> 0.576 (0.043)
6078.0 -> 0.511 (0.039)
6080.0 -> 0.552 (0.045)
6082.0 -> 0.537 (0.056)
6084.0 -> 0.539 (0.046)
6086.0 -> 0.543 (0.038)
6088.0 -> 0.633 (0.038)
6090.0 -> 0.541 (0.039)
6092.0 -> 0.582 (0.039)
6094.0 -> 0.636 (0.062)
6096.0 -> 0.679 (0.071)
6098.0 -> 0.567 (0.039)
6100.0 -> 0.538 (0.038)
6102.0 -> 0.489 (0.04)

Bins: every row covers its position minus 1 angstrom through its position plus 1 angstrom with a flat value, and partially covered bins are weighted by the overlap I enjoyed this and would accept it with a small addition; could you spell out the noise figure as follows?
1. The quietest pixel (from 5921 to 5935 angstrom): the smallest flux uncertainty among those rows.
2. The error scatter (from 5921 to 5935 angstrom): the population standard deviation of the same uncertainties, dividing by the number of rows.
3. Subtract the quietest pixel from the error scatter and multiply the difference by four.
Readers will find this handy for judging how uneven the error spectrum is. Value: -0.155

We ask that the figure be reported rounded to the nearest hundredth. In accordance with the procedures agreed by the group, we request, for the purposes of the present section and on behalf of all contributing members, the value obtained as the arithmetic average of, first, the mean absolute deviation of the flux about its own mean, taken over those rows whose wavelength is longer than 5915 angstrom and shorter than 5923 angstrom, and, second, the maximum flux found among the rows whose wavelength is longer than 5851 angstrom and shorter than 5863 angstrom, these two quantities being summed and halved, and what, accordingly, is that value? 0.32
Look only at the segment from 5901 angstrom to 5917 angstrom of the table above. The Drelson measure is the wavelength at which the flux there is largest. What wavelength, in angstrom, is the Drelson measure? 5914.0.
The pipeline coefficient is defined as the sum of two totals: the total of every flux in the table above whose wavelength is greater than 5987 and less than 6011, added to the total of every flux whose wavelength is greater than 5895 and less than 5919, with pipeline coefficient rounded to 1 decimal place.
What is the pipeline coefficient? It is 12.7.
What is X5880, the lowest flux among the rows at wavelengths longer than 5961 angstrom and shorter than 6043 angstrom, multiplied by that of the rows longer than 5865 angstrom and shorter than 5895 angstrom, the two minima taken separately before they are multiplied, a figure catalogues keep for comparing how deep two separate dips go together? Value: 0.20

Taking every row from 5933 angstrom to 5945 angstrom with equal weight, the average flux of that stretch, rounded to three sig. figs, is 0.539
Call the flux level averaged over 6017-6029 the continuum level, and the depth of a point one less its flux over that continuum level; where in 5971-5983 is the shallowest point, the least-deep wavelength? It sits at 5976.0 angstrom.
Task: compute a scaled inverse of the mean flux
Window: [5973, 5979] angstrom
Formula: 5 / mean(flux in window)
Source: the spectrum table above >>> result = 8.4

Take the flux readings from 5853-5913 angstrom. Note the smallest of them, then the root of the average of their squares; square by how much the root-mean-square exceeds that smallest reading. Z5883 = 0.0114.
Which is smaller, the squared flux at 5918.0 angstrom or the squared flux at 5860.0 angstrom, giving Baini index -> 0.24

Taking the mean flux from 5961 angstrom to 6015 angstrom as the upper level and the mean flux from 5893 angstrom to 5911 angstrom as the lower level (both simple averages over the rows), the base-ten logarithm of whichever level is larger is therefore -0.261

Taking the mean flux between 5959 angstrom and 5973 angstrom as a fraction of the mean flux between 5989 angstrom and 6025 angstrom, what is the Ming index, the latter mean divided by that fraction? 0.553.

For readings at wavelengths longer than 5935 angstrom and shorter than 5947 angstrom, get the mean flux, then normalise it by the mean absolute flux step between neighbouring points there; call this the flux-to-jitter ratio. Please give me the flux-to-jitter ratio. 19.2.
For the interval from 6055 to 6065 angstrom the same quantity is 19.5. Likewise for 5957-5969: 10.7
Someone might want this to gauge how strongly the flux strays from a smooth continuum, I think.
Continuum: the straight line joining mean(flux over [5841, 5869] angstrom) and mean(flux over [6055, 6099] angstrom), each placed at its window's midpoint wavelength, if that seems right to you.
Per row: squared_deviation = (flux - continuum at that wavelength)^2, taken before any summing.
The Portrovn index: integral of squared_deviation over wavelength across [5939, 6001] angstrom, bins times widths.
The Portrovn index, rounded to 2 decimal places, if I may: 0.11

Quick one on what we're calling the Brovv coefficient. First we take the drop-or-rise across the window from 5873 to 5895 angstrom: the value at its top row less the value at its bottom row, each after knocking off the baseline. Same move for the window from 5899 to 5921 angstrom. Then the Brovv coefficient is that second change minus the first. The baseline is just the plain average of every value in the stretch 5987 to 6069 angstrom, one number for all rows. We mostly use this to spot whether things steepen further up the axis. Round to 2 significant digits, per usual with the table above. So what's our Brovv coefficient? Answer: 0.18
